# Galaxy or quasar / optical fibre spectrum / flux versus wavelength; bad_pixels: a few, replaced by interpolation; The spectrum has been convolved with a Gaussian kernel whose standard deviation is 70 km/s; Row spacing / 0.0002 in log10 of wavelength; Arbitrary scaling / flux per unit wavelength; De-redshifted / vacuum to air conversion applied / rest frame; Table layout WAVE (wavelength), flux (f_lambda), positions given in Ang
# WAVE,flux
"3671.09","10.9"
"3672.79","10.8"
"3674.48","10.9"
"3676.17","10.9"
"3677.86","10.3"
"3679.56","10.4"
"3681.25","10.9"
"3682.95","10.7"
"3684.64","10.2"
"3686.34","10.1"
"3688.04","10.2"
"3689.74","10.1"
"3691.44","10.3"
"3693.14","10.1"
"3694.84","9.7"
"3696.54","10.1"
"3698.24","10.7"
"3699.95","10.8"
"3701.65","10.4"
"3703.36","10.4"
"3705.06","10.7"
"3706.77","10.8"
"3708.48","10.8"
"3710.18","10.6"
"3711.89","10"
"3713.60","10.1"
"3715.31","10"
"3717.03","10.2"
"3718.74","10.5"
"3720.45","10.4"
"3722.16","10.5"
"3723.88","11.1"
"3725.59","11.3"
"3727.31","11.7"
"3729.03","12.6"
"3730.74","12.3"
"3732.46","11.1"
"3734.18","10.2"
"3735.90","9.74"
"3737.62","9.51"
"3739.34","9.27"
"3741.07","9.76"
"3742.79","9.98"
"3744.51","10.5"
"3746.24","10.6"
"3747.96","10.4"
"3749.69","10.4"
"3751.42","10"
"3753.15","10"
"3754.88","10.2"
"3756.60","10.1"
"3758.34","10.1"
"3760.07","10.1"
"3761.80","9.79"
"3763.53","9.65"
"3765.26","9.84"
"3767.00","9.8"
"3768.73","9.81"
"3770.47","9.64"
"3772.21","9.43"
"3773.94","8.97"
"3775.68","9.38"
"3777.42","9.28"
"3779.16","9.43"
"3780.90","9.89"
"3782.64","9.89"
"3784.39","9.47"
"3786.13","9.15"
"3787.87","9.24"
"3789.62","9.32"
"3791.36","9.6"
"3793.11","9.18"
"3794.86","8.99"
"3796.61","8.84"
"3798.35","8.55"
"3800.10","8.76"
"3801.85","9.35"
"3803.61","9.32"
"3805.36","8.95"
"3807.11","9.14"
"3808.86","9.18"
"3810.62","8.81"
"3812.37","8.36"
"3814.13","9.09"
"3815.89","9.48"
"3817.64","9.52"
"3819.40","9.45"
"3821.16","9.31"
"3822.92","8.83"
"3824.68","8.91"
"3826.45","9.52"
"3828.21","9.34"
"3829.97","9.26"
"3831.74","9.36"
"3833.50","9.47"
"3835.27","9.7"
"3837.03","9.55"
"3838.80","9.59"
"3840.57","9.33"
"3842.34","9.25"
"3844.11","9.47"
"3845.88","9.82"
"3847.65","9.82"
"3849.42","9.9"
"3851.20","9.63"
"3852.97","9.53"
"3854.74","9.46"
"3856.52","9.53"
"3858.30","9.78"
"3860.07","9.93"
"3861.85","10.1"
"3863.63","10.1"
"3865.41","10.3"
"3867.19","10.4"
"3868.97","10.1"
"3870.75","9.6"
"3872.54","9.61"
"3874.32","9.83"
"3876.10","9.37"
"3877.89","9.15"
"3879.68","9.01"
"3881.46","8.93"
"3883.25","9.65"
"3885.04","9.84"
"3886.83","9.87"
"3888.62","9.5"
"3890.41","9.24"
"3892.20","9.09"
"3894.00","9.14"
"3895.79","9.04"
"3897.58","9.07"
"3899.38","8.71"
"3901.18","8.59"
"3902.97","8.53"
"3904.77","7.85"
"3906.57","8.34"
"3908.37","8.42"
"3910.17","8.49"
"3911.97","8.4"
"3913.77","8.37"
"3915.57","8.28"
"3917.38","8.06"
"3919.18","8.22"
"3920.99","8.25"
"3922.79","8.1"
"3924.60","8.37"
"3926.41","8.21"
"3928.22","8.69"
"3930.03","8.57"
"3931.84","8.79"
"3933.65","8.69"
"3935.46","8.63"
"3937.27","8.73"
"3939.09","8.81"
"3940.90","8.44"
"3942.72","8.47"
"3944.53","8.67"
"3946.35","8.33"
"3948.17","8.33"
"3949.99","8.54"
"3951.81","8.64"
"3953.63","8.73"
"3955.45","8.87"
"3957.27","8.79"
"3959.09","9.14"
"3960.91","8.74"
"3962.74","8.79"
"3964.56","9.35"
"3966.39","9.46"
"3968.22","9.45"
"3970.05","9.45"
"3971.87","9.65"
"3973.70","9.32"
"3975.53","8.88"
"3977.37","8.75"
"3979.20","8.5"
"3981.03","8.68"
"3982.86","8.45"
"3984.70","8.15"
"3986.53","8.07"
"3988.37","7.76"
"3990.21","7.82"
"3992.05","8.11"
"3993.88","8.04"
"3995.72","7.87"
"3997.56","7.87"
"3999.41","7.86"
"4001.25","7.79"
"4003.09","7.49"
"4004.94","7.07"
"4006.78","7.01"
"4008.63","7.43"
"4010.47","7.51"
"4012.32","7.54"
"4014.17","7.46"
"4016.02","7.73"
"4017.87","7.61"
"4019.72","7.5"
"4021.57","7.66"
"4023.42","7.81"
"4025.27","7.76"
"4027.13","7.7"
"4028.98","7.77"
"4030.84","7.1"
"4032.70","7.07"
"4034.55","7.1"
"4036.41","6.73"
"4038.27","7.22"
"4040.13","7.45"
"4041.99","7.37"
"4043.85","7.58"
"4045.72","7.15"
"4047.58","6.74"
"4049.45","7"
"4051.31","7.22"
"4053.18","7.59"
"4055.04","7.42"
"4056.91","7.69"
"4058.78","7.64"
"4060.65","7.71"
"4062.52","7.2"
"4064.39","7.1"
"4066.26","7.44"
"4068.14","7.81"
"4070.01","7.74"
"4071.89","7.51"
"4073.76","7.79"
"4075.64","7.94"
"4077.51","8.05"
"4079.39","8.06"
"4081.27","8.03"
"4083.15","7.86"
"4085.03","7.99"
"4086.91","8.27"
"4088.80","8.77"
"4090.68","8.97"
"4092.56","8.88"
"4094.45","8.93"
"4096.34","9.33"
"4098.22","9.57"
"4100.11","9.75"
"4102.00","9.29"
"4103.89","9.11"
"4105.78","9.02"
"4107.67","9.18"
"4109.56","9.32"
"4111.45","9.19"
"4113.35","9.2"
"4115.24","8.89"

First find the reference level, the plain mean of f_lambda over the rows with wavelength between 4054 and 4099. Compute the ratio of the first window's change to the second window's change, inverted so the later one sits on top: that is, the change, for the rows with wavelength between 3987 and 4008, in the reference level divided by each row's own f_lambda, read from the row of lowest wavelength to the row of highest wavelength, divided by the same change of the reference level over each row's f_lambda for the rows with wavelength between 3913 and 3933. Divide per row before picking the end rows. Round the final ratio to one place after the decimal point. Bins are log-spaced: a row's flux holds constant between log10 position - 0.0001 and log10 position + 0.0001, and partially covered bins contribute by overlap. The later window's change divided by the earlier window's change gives -2.4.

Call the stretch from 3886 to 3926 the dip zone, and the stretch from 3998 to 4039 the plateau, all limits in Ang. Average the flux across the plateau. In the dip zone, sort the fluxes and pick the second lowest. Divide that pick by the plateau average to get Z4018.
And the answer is 1.08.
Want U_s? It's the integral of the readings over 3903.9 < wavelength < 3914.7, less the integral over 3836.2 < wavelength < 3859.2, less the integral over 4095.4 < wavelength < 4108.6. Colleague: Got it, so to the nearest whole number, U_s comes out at -254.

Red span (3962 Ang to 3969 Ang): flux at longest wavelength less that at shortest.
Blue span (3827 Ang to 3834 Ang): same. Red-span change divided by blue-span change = 5.1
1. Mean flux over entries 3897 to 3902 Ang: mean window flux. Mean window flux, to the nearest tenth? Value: 8.8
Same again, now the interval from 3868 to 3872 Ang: 9.8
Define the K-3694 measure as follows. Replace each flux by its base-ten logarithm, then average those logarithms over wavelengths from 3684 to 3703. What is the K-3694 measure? 1.01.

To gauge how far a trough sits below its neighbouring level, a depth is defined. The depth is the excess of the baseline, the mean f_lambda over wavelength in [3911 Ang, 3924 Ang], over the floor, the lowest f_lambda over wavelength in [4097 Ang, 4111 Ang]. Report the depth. -0.8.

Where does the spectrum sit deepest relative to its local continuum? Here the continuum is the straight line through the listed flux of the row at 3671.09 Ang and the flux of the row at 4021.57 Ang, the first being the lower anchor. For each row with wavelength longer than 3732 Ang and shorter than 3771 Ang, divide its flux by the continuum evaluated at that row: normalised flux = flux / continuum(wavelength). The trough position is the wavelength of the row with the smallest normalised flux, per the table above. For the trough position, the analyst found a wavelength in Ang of 3739.34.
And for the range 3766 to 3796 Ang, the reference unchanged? 3773.94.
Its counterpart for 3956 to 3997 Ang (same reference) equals 3988.37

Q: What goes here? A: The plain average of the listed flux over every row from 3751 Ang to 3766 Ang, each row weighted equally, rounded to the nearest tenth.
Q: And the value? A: 10.0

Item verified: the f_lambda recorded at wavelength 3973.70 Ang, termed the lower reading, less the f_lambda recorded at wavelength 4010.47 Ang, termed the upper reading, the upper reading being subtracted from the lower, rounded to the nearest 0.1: 1.8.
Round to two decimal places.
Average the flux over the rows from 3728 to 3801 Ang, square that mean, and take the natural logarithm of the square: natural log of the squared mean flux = 4.57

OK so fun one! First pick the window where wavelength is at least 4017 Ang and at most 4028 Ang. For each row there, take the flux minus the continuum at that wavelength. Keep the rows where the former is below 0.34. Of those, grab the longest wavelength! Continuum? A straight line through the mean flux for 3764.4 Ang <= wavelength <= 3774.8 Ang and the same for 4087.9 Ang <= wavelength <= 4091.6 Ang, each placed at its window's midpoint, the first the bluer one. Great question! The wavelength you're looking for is 4027.13 Ang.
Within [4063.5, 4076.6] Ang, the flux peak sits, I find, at 4075.64 Ang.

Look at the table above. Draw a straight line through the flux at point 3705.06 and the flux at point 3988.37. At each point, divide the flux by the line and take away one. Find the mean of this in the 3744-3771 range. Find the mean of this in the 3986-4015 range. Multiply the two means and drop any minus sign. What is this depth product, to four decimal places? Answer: 0.0000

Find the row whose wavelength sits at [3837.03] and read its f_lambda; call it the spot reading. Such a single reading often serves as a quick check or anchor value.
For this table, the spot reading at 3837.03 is 9.55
